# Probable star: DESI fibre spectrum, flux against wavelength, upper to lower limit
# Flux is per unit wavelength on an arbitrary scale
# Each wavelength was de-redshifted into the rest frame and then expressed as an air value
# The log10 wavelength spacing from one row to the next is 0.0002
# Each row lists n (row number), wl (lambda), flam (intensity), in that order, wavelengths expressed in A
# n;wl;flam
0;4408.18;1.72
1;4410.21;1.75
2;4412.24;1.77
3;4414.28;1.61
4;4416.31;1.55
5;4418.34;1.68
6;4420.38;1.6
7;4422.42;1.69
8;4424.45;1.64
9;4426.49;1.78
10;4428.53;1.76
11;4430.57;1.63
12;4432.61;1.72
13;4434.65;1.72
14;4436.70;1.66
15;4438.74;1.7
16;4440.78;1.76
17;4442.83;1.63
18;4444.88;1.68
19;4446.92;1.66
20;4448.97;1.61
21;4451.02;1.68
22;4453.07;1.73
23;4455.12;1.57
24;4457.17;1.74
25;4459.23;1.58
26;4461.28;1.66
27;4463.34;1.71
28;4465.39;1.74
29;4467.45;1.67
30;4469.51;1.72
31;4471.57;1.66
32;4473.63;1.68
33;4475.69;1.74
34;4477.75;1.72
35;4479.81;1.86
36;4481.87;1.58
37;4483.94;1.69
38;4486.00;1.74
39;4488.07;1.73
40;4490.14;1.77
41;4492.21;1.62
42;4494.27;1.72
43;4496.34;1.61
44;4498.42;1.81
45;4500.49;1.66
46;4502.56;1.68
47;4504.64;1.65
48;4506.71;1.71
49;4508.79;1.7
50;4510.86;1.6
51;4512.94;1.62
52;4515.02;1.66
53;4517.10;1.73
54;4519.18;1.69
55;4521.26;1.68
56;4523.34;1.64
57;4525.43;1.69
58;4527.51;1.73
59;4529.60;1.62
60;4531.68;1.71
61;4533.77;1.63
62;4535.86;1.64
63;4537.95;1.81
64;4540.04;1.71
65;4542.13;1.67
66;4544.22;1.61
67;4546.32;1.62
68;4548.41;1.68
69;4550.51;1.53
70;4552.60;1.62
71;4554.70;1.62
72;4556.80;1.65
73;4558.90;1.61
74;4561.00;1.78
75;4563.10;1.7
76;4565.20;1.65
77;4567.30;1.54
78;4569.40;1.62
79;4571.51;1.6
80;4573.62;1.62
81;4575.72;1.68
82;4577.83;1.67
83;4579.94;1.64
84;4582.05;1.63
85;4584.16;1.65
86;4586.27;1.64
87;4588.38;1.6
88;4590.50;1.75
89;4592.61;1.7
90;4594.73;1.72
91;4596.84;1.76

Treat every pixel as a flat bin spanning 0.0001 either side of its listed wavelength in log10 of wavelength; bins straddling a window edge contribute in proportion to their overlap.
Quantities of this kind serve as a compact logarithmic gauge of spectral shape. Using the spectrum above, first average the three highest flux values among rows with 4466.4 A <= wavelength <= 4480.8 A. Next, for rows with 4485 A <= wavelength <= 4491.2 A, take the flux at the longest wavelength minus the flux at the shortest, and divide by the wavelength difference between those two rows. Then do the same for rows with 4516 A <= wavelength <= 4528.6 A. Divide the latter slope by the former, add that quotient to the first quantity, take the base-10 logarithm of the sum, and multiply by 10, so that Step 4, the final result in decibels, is 2.5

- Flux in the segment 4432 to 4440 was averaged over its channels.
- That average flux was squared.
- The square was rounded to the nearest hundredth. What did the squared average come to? 2.89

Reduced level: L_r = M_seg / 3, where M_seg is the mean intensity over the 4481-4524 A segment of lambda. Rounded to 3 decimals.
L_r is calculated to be 0.560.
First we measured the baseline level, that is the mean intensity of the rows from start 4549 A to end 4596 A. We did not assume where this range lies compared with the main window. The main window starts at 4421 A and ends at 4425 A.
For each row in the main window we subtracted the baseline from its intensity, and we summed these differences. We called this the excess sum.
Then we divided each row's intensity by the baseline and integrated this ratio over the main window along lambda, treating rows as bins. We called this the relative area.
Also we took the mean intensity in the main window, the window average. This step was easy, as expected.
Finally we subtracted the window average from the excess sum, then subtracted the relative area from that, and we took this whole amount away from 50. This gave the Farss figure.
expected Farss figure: 55.7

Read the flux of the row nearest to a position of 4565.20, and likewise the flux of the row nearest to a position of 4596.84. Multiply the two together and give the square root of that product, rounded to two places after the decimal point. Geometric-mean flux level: 1.70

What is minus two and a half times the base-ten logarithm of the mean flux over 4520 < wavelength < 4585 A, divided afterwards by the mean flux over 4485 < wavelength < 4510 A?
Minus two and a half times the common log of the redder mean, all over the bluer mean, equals -0.321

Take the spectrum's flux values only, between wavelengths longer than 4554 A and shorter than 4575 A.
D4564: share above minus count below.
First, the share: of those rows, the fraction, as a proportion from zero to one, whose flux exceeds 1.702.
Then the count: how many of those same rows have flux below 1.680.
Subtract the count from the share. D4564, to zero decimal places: -8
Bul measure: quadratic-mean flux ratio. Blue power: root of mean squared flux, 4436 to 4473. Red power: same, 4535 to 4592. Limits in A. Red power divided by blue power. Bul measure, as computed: 0.985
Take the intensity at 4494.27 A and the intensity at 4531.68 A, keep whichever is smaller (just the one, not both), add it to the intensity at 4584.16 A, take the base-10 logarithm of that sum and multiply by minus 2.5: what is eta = -1.316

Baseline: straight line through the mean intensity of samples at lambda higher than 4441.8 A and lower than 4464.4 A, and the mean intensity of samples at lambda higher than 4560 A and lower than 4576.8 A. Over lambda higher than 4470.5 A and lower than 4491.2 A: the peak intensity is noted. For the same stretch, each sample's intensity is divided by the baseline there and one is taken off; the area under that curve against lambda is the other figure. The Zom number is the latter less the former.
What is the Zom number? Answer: -1.11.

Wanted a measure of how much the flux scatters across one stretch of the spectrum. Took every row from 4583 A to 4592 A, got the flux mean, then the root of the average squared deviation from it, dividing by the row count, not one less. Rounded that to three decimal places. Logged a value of 0.055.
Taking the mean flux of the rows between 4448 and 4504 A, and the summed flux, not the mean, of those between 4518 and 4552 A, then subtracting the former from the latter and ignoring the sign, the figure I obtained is 25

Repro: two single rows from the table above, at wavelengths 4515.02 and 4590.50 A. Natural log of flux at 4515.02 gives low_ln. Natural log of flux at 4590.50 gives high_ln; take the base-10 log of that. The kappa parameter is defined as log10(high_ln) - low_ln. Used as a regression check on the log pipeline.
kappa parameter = -0.759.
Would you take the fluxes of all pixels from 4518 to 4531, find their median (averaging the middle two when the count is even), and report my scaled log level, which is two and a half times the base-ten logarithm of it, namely 0.566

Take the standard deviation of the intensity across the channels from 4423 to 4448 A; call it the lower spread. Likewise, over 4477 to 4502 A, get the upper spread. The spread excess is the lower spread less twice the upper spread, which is -0.11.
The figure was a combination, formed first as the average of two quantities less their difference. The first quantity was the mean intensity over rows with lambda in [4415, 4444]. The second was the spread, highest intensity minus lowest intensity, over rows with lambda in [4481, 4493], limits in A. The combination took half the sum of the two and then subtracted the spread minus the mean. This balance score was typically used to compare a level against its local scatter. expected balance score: 2.42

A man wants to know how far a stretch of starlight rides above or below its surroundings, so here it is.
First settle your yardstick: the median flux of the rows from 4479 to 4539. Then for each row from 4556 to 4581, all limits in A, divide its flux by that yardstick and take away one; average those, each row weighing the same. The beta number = -0.026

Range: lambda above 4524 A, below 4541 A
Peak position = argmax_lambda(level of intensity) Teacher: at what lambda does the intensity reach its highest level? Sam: 4537.95 A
